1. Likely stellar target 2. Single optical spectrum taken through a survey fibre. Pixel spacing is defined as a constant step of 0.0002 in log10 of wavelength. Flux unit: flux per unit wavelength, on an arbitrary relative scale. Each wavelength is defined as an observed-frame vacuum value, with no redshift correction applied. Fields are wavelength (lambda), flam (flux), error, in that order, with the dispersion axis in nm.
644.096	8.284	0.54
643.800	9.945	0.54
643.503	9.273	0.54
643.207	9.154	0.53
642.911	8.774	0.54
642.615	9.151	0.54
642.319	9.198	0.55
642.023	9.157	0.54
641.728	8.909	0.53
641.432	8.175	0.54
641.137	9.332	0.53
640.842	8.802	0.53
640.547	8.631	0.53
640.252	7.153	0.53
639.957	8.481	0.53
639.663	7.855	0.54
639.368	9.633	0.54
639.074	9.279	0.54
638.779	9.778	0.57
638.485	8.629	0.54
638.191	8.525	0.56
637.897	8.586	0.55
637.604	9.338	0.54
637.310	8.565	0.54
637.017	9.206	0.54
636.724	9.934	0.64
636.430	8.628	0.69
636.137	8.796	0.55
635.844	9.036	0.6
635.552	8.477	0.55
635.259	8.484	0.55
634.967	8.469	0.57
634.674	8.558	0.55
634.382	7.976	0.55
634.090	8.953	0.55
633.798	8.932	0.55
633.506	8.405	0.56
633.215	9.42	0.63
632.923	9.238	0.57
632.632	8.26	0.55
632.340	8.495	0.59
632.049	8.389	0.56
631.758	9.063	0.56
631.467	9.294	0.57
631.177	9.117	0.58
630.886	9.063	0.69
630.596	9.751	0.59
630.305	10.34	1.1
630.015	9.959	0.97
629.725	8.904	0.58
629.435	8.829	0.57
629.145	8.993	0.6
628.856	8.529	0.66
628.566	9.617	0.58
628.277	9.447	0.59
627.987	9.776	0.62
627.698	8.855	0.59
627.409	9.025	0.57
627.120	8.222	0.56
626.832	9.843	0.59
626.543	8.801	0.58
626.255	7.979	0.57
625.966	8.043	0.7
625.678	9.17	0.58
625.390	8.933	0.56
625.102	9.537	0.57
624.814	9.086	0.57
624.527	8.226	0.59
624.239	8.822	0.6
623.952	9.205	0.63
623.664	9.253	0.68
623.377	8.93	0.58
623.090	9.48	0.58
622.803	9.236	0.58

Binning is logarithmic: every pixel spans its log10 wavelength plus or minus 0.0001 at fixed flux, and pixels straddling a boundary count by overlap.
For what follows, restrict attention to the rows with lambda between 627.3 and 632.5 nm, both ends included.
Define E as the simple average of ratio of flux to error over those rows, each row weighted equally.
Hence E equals 14.7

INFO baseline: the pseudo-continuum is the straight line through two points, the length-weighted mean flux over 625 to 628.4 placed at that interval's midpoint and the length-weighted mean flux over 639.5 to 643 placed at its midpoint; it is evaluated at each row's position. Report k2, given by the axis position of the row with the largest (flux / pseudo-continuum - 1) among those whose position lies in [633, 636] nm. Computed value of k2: 633.215 nm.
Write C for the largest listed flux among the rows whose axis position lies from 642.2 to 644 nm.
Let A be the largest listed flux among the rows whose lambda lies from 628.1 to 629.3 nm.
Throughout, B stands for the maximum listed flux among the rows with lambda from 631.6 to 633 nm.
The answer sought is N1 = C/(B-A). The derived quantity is -26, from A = 9.617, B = 9.238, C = 9.945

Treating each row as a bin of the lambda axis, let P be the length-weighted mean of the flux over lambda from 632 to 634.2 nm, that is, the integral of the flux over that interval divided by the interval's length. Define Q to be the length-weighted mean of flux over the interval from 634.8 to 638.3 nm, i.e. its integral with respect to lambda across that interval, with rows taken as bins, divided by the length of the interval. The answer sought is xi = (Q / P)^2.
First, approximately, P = 8.77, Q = 8.84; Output 1.01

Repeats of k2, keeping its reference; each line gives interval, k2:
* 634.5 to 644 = 643.800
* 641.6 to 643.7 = 643.503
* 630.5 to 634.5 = 630.596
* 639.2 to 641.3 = 639.368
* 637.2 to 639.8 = 638.779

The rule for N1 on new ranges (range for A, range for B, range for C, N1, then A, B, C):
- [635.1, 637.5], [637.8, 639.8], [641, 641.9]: -60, 9.934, 9.778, 9.332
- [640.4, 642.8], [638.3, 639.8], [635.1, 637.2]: 22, 9.332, 9.778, 9.934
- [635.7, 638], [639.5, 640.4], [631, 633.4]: -6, 9.934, 8.481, 9.42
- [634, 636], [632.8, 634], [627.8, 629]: 25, 9.036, 9.42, 9.776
